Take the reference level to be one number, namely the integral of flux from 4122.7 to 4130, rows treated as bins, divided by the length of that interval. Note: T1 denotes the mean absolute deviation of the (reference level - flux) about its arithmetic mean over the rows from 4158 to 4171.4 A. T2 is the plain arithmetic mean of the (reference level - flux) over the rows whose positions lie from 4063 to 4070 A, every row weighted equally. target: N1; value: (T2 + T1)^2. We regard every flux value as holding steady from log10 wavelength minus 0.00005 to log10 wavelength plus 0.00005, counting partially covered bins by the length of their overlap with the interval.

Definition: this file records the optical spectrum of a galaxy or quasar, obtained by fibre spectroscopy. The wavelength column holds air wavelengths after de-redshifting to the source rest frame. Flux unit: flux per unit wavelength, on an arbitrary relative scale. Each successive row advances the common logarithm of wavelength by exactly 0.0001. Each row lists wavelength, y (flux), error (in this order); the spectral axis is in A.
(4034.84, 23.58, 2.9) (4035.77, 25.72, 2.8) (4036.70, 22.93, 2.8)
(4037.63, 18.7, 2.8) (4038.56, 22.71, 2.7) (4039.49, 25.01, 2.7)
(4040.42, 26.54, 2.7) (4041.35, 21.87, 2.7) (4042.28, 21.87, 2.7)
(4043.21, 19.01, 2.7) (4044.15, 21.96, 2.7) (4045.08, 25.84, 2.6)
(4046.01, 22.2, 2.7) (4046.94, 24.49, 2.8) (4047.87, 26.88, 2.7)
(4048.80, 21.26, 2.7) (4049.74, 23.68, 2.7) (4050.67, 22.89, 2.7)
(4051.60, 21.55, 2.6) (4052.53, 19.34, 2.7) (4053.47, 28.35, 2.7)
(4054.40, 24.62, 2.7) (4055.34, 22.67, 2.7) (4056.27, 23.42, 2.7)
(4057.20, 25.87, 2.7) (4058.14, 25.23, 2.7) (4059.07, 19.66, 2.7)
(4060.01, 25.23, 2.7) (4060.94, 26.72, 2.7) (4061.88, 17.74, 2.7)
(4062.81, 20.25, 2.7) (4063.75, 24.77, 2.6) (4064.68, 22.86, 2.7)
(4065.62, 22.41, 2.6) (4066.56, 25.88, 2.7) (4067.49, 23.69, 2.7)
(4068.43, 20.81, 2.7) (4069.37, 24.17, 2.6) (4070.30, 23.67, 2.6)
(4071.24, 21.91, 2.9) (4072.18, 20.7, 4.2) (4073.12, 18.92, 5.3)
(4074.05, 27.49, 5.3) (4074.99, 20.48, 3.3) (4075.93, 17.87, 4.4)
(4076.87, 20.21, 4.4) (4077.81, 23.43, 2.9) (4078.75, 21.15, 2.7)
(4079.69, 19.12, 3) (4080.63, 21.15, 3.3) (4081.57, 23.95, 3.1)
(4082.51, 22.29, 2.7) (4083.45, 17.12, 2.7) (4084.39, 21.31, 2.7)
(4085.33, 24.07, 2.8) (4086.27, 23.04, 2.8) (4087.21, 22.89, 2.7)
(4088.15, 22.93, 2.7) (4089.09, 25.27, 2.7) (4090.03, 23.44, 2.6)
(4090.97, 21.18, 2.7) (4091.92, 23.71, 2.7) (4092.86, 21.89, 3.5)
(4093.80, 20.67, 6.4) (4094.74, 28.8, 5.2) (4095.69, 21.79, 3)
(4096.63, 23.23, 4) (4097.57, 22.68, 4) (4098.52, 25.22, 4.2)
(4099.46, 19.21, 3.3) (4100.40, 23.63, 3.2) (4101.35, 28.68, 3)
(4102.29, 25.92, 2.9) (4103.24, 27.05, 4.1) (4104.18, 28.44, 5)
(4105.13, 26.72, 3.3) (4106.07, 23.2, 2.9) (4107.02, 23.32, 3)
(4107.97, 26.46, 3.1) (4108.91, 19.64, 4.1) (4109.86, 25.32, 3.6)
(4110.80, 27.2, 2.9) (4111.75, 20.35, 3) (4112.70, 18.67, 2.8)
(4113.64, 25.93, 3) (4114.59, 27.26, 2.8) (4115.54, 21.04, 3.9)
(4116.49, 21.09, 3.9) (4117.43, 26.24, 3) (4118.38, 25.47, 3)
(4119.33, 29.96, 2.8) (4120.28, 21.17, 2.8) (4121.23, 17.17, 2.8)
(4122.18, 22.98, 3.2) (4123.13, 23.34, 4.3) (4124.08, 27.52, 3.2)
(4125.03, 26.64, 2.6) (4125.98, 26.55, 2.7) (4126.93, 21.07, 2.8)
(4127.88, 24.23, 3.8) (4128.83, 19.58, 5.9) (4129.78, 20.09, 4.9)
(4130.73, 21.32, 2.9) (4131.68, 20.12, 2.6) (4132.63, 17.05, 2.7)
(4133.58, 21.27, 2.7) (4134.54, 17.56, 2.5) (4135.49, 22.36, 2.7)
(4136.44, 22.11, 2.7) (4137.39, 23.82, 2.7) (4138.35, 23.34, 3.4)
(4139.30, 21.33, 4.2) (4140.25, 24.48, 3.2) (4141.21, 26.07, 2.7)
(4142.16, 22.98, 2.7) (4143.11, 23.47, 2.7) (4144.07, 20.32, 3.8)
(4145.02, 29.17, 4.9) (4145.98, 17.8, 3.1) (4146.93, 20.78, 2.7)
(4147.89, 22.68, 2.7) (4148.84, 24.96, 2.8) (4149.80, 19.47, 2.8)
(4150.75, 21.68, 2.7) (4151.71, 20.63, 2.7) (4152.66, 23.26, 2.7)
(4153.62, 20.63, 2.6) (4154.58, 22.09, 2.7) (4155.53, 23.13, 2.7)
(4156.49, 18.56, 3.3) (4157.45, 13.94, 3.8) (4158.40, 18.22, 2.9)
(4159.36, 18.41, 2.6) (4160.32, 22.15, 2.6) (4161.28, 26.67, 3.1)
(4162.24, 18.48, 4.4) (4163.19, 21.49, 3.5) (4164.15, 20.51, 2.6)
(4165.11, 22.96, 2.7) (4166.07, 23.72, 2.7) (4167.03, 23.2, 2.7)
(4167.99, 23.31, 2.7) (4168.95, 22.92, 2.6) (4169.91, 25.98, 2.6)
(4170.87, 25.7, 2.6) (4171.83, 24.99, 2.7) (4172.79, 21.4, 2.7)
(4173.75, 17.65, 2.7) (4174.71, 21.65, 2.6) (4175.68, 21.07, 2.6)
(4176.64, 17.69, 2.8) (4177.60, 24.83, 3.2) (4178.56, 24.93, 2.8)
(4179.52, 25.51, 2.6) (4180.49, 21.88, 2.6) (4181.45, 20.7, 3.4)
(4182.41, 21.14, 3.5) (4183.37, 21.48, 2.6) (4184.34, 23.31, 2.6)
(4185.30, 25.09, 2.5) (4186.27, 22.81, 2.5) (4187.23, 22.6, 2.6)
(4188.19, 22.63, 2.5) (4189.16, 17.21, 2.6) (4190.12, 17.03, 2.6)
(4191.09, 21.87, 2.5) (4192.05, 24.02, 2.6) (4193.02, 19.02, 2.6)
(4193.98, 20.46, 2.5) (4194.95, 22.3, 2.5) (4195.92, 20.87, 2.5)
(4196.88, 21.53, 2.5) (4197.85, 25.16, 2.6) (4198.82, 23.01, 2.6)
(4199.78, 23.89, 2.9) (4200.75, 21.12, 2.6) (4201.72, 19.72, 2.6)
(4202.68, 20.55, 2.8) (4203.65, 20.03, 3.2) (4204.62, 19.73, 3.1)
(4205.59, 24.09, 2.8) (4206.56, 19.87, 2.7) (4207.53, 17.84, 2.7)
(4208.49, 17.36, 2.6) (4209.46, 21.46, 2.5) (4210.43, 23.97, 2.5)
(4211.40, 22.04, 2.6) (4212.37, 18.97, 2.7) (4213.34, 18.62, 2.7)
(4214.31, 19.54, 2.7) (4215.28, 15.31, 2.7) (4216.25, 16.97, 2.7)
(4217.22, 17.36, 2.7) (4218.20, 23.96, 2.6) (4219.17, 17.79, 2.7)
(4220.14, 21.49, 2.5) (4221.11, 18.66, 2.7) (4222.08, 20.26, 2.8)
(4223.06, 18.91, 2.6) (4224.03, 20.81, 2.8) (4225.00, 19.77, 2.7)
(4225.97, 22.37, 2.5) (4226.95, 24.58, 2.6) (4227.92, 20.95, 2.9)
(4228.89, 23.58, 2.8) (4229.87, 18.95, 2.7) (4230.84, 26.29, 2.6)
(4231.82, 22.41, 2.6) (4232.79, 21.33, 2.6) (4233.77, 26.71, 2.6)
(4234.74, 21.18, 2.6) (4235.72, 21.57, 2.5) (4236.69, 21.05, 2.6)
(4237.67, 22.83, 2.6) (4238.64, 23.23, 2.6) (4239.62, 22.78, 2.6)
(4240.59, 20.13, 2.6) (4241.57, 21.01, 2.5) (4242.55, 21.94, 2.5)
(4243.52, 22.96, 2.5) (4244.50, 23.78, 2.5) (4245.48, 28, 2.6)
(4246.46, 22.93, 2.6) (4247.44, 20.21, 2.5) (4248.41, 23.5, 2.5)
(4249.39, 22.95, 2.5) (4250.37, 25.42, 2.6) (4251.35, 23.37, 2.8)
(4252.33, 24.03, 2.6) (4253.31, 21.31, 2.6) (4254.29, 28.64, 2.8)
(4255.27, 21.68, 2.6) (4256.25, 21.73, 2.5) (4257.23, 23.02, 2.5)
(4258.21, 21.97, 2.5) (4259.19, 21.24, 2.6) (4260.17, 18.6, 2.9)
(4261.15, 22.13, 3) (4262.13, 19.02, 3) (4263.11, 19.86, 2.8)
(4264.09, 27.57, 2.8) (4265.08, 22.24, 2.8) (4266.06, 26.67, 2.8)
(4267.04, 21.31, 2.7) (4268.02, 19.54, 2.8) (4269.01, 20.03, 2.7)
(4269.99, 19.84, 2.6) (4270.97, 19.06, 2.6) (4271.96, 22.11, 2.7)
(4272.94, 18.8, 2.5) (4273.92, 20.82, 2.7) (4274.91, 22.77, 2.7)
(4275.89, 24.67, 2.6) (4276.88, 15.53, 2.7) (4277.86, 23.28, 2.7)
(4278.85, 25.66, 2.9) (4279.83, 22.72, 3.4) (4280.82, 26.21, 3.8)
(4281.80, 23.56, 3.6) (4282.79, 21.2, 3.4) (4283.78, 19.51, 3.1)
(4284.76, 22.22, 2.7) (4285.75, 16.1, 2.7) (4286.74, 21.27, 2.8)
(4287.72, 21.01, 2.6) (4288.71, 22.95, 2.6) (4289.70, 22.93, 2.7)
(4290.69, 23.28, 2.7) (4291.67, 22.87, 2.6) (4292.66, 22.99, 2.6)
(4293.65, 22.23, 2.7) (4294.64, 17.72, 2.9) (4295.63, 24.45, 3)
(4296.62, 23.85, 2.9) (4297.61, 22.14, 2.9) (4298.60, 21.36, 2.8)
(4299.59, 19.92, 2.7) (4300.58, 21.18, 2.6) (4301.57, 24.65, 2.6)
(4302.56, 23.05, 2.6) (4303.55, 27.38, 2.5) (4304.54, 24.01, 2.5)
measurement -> 6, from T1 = 2.17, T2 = 0.24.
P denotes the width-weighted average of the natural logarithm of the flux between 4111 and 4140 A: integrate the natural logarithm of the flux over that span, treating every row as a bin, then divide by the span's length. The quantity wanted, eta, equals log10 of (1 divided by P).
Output -0.492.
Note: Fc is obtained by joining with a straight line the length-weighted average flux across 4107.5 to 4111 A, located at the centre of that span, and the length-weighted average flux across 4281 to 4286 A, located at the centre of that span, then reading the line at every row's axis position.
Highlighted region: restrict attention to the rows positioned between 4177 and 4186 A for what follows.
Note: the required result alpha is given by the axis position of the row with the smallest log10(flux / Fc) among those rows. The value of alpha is 4181.45 A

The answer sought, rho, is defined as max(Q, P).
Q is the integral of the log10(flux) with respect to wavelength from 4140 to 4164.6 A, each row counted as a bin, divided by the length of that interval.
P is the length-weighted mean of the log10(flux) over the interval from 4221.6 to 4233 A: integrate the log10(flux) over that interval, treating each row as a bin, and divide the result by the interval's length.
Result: 1.334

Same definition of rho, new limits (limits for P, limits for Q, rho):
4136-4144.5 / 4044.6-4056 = 1.372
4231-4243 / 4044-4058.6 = 1.375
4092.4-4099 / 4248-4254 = 1.371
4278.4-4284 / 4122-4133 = 1.365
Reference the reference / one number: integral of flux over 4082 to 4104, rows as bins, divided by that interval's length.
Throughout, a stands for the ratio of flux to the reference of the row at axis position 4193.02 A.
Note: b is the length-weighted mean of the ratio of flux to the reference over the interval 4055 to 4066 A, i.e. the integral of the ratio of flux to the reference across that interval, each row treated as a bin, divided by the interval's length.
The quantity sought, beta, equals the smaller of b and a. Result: 0.81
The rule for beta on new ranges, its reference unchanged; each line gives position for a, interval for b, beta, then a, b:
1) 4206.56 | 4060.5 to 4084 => 0.85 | 0.85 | 0.94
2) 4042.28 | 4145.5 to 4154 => 0.91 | 0.94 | 0.91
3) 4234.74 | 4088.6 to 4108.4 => 0.91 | 0.91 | 1.04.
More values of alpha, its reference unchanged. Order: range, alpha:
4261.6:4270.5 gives 4262.13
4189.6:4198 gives 4190.12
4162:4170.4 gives 4162.24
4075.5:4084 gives 4083.45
